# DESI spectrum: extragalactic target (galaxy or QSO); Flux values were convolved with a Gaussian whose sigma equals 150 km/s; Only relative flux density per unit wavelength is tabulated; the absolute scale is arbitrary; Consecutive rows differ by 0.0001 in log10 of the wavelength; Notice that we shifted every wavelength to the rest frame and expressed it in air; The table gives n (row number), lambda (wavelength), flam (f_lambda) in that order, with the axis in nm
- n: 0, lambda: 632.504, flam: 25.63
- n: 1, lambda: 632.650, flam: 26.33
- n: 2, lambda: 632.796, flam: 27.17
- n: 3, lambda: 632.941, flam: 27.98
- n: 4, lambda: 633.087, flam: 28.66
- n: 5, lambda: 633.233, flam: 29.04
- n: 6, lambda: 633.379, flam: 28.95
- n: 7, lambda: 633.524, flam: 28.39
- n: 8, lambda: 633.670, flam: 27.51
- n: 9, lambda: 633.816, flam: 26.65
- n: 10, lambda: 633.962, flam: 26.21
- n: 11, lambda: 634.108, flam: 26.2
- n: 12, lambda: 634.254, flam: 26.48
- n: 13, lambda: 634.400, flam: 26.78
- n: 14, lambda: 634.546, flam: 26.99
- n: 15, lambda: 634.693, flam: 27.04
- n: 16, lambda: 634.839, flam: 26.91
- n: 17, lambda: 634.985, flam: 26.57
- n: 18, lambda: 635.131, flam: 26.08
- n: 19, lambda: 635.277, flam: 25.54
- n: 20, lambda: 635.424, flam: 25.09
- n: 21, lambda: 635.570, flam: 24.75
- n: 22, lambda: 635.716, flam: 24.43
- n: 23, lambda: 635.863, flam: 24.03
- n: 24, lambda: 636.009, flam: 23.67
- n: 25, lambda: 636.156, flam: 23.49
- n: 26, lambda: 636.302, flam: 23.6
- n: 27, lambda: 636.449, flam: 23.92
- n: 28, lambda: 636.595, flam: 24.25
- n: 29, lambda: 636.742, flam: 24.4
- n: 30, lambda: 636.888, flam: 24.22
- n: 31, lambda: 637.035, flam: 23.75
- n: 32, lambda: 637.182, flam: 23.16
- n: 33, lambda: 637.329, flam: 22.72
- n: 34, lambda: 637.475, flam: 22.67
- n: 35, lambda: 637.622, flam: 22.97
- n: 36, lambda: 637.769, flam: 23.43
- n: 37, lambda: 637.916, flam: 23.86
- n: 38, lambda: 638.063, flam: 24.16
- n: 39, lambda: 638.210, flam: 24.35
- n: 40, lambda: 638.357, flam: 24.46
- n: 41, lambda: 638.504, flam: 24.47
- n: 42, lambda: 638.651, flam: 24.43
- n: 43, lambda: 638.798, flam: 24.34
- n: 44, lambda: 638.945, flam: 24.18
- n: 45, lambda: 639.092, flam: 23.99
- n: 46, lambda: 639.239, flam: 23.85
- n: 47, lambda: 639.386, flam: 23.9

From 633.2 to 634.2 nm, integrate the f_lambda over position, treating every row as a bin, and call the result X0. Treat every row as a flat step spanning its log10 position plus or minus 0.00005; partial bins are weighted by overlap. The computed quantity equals 27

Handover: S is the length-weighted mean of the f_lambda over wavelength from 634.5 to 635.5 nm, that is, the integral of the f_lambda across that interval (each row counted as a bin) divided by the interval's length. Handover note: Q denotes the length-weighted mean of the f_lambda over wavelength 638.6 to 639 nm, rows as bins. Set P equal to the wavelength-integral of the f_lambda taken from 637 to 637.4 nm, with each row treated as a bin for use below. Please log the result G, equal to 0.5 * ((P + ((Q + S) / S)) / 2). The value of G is 2.8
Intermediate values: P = 9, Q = 24.3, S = 26.3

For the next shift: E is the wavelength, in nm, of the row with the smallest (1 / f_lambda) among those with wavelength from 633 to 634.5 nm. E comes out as 633.233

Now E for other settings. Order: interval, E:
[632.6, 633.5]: 633.233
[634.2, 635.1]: 634.693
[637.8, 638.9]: 638.504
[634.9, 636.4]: 634.985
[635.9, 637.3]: 636.742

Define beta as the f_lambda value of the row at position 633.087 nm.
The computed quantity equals 28.66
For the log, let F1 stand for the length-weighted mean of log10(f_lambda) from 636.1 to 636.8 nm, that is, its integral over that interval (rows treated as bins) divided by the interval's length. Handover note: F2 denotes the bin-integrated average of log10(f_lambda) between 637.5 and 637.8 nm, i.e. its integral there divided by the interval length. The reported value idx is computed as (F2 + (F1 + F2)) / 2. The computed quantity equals 2.05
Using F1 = 1.38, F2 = 1.36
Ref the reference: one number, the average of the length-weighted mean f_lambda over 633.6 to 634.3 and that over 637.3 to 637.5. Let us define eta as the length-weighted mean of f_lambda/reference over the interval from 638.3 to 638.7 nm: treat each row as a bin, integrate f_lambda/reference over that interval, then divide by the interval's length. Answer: 0.99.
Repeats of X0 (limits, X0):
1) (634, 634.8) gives 21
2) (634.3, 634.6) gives 8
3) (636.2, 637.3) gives 26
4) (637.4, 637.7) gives 7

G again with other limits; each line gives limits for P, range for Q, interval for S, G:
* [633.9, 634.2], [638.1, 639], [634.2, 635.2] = 2.4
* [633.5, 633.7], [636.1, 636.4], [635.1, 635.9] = 1.9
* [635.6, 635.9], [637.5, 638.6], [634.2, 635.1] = 2.3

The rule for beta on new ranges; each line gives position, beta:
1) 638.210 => 24.35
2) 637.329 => 22.72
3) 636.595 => 24.25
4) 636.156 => 23.49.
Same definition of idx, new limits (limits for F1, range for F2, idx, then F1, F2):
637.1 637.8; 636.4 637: 2.06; 1.36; 1.38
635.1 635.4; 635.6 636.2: 2.08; 1.41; 1.38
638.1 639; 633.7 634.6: 2.12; 1.39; 1.42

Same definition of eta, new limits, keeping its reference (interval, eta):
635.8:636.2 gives 0.96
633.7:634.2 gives 1.07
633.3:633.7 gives 1.15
